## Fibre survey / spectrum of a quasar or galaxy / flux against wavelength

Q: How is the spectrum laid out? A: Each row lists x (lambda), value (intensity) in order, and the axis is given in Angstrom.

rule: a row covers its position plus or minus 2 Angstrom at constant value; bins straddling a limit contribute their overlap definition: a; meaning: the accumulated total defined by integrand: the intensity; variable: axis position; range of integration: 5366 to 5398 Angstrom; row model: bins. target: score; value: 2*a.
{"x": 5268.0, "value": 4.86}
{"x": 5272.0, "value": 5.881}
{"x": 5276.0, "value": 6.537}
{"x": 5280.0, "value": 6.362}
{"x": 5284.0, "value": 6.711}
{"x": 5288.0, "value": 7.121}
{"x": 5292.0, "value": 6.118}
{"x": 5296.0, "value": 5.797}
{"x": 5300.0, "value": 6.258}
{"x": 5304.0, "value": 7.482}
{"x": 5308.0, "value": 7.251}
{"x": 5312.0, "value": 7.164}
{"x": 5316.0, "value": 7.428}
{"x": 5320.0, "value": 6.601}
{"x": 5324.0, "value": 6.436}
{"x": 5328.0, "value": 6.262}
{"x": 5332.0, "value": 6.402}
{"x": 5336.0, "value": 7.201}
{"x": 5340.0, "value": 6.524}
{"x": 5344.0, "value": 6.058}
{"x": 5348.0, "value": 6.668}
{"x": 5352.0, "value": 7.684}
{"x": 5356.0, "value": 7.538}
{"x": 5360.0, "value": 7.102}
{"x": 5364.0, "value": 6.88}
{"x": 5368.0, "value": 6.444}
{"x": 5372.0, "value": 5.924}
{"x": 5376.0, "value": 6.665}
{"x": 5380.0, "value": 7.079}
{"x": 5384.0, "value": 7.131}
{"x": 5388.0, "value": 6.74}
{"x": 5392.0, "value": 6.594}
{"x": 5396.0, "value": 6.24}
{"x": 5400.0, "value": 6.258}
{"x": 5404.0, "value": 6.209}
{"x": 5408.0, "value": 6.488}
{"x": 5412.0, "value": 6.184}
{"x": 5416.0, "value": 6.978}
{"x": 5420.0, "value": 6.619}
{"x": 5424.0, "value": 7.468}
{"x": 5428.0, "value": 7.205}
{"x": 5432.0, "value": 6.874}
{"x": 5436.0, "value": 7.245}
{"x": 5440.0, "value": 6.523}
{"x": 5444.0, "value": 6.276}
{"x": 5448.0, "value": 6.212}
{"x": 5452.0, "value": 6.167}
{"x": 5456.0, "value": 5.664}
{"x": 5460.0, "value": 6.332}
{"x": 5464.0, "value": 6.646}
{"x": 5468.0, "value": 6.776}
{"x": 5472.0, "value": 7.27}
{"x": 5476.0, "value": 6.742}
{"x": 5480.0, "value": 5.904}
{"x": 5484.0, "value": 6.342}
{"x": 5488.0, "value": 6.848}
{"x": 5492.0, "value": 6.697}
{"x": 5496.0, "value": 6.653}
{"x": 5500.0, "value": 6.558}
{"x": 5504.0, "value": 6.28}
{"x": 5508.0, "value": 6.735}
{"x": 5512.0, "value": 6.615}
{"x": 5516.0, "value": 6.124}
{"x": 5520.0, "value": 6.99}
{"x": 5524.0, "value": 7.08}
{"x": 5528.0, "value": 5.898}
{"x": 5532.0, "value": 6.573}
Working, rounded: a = 211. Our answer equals 423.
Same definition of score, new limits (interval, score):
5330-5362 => 441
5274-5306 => 419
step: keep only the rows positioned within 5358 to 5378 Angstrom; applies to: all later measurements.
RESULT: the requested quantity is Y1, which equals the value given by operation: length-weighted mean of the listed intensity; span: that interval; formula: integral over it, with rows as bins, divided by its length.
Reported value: 6.60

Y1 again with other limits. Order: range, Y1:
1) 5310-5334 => 6.72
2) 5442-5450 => 6.24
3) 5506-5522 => 6.62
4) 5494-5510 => 6.56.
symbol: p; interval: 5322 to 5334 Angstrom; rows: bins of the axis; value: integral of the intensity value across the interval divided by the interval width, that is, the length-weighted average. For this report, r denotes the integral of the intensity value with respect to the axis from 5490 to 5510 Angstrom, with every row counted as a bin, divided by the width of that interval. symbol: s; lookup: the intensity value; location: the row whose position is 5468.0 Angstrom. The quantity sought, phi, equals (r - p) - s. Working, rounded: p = 6.4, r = 6.58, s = 6.776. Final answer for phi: -6.6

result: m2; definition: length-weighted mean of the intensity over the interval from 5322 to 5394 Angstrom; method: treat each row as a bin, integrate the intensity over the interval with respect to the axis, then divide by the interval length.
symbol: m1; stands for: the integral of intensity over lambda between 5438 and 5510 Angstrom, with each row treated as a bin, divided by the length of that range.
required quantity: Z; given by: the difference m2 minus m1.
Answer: 0.3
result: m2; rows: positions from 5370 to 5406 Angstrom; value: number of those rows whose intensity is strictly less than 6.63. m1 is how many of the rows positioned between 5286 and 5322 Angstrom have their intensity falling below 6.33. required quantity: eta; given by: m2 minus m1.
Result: 2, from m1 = 3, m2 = 5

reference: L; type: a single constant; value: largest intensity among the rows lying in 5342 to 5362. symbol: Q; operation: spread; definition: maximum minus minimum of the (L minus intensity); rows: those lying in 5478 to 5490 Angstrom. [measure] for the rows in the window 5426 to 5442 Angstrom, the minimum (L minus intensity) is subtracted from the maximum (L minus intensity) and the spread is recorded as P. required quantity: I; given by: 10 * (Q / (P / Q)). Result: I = 12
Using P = 0.7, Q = 0.9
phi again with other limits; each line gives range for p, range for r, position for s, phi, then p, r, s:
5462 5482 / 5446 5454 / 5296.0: -6.3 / 6.7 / 6.19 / 5.797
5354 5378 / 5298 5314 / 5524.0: -6.8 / 6.8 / 7.04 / 7.08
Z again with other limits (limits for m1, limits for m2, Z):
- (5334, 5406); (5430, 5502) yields -0.2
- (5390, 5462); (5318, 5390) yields 0.2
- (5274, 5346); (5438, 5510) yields -0.2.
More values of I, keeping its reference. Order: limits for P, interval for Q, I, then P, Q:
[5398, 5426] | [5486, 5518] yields 4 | 1.3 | 0.7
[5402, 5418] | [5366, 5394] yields 18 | 0.8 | 1.2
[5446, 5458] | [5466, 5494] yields 34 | 0.5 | 1.4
